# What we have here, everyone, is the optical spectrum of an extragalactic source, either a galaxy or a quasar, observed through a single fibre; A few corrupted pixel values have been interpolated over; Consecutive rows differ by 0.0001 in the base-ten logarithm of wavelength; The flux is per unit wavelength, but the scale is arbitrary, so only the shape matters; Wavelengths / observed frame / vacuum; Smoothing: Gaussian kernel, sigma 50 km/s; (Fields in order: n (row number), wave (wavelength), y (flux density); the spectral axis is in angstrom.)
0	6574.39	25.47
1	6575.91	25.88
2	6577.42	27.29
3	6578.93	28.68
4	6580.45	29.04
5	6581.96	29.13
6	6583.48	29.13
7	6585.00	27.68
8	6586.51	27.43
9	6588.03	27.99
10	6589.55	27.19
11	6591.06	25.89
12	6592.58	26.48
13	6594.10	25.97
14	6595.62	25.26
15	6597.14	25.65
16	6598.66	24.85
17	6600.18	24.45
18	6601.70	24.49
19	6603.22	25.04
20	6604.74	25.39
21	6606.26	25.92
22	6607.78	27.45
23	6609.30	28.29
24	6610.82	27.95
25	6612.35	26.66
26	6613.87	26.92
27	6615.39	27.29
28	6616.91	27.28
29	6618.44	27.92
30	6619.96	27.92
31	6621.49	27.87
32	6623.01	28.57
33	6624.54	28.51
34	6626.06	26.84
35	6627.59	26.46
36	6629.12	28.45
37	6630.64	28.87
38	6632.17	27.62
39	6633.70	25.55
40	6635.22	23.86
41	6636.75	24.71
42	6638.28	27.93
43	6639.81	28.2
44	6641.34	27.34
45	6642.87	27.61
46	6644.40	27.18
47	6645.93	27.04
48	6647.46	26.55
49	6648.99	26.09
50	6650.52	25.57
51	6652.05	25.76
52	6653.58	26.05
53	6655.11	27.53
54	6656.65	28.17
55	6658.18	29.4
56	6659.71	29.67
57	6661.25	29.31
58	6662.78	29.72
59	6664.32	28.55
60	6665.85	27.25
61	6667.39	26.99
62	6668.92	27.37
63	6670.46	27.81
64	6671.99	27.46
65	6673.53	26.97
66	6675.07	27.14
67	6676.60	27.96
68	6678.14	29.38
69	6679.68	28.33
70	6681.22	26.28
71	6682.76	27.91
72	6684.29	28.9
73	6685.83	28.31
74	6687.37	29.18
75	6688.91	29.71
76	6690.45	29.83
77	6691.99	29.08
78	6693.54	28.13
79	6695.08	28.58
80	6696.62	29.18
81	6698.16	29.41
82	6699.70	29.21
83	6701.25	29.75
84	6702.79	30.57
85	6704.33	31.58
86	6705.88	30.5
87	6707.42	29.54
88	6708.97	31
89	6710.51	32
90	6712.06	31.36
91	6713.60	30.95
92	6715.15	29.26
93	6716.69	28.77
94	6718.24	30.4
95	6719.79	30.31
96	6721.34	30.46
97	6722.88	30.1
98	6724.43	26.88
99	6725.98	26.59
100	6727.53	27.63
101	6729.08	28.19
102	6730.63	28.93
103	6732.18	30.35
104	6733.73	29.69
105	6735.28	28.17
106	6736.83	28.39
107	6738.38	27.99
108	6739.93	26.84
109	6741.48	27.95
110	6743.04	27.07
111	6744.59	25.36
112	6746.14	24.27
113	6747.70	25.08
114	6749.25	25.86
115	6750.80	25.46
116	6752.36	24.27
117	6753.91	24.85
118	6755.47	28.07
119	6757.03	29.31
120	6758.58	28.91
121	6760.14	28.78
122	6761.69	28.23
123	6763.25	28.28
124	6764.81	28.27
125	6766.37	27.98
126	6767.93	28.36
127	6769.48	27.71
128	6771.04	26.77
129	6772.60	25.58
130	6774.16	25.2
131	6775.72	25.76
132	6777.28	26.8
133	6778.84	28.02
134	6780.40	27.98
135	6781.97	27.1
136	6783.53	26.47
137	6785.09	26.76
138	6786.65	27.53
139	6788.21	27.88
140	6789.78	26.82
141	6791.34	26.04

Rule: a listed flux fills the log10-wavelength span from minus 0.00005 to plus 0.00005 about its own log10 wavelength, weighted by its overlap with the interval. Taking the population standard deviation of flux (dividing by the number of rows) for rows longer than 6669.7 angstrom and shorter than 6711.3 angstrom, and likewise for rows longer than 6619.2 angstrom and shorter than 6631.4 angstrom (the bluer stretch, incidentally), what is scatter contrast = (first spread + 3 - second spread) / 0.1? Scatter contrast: 35.5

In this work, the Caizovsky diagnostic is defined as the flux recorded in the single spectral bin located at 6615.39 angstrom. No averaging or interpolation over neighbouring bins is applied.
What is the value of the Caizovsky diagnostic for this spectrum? 27.29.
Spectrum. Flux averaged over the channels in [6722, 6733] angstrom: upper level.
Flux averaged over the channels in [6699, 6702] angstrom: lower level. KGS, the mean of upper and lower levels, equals 28.9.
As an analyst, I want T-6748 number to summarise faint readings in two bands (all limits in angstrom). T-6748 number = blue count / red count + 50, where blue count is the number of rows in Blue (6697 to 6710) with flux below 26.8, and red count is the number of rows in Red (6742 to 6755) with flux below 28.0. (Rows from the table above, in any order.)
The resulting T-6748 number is 50.0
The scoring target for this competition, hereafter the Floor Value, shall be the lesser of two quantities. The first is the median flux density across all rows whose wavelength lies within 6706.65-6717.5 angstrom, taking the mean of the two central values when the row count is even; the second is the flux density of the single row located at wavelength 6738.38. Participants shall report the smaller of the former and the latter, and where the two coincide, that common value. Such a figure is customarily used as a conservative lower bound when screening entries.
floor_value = 28.0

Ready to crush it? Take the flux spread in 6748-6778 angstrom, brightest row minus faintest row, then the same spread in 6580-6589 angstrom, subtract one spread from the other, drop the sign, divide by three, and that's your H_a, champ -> 1.1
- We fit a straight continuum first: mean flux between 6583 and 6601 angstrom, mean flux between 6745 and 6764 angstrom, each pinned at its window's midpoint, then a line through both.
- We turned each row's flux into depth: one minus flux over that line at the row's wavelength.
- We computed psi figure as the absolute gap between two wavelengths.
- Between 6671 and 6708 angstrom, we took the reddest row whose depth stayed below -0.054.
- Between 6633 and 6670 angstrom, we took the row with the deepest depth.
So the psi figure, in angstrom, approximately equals 72.2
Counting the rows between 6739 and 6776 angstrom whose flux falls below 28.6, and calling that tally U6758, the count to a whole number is 21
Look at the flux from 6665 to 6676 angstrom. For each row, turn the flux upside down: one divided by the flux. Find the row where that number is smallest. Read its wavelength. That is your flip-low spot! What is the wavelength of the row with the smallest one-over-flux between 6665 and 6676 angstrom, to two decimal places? 6670.46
